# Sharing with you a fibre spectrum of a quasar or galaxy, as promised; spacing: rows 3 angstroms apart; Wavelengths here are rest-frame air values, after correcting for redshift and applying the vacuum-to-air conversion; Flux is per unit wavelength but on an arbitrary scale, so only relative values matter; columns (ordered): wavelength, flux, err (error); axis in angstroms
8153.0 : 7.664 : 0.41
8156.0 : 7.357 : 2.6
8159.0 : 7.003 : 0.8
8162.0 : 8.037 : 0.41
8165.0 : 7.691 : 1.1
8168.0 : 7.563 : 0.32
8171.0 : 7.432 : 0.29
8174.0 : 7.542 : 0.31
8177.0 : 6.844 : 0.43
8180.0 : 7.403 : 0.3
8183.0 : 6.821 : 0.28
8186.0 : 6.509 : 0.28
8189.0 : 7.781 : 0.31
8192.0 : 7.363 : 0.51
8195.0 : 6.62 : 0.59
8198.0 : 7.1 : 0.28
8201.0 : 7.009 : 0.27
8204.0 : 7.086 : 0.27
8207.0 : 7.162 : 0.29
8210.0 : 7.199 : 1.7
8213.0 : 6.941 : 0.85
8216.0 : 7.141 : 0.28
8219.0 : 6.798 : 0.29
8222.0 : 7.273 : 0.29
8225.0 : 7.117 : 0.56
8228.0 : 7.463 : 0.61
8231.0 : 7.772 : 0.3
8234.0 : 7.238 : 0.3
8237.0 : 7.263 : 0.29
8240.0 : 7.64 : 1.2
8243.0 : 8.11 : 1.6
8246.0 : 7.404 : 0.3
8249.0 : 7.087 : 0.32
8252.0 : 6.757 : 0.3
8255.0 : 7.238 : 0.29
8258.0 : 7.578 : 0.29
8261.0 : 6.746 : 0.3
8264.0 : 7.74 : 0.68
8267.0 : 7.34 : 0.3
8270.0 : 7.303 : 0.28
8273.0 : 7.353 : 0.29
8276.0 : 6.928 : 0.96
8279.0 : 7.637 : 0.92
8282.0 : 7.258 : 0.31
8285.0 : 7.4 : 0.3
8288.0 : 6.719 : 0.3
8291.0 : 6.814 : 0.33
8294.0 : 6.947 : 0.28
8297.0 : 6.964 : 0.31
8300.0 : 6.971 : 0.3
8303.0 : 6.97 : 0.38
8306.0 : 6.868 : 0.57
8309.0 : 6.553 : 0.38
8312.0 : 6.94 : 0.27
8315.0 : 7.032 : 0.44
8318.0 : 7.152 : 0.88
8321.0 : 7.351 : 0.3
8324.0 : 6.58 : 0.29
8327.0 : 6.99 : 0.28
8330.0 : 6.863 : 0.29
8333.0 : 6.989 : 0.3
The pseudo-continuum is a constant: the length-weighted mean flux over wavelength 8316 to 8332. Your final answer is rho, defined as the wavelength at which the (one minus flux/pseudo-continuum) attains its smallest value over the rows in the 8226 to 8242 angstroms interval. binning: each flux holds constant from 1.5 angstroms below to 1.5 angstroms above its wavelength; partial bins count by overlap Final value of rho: 8231.0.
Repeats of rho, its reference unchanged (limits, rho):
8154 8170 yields 8162.0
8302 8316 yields 8315.0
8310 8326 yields 8321.0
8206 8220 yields 8210.0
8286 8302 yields 8300.0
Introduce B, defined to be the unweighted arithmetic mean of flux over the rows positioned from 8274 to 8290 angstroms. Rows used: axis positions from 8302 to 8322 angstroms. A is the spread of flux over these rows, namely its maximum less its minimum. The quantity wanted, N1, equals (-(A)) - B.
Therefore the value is -8.0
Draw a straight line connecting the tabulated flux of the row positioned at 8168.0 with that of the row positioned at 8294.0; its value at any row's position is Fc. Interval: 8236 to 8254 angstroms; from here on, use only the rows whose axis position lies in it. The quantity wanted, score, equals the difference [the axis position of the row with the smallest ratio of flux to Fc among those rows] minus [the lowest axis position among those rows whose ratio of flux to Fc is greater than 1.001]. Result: 15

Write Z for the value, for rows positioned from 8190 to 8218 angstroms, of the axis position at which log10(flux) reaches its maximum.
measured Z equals 8192.0 angstroms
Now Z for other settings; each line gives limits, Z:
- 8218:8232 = 8231.0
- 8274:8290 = 8279.0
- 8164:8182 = 8165.0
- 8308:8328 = 8321.0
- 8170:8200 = 8189.0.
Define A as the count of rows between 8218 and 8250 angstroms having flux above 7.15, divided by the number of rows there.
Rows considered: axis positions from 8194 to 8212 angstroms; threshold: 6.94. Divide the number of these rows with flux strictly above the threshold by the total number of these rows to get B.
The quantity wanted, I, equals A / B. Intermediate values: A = 0.73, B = 0.83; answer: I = 0.87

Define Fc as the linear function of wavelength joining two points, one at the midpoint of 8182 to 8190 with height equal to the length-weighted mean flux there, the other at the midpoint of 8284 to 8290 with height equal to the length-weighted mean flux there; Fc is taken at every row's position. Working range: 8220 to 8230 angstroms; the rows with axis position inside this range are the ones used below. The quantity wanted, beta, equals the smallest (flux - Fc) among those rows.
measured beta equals 0.1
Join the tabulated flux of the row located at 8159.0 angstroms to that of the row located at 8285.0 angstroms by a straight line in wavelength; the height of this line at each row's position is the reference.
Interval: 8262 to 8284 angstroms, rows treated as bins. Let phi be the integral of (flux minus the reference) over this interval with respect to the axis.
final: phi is -0.2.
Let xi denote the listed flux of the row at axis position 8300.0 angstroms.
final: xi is 6.971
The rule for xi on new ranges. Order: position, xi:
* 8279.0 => 7.637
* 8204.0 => 7.086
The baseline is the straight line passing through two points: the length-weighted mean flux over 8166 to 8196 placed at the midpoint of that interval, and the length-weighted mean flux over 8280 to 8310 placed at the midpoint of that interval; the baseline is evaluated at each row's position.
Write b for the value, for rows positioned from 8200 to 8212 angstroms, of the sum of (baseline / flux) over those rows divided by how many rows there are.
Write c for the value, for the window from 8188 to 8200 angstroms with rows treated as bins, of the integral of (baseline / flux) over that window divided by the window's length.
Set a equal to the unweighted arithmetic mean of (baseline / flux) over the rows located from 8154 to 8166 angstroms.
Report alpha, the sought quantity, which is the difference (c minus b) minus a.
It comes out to -0.97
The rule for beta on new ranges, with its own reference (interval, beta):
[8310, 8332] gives -0.4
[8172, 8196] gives -0.5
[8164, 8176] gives 0.4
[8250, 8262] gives -0.3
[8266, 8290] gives -0.3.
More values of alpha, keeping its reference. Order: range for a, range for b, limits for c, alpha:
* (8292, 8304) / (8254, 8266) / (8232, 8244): -1.02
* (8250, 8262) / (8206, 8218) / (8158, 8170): -1.05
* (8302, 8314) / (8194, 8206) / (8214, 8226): -1.04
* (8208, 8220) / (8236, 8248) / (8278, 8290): -0.98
